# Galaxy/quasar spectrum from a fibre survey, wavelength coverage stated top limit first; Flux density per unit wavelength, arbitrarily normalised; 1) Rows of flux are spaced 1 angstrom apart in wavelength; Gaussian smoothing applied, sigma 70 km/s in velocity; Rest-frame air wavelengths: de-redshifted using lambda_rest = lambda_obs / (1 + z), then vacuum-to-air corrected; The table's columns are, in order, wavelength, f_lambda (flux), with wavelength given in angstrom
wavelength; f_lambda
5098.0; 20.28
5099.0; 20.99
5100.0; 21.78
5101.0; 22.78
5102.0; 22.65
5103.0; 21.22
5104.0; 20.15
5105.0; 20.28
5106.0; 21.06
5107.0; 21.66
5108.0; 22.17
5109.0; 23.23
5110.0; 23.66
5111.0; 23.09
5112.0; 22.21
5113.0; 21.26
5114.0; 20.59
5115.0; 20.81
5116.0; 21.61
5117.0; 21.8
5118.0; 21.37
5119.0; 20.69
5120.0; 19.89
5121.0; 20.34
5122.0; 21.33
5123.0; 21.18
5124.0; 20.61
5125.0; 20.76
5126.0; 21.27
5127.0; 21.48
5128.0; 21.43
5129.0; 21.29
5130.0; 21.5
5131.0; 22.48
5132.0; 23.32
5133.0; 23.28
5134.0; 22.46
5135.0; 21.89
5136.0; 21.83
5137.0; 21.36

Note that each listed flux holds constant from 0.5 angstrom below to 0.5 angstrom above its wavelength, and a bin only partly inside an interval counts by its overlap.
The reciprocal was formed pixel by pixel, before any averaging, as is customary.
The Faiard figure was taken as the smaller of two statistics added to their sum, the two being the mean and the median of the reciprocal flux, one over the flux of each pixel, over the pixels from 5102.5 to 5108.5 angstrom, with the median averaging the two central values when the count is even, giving 0.142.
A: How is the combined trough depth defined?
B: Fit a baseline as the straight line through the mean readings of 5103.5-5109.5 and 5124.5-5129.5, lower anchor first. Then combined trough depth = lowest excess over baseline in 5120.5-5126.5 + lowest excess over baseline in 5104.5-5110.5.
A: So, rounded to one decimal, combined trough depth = -2.1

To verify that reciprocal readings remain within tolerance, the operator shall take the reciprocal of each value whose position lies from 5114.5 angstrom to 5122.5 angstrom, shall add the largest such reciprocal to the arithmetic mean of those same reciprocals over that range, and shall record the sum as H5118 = 0.098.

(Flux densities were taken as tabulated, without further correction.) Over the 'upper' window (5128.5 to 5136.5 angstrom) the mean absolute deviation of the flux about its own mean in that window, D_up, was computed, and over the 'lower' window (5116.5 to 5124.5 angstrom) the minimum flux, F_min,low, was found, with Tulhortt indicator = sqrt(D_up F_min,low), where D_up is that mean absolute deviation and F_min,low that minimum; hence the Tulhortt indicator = 3.5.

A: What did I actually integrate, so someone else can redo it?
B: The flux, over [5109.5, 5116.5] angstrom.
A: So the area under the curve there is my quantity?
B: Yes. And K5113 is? 153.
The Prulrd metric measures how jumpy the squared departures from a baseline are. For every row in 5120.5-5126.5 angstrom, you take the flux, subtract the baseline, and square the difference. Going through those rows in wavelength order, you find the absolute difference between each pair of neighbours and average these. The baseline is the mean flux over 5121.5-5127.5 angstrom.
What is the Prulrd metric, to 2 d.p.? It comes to 0.21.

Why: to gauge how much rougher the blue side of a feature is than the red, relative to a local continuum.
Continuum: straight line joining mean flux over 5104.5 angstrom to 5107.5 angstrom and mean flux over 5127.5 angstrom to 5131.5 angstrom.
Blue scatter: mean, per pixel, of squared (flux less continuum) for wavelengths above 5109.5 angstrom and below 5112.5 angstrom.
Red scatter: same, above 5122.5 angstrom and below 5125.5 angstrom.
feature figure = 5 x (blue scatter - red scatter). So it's 16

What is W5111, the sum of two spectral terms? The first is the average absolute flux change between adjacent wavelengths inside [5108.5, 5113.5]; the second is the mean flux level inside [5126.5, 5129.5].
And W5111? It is 22.1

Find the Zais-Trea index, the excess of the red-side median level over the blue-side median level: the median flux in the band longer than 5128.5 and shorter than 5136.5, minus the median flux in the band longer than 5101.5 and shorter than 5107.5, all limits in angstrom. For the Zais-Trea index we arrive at 1.0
